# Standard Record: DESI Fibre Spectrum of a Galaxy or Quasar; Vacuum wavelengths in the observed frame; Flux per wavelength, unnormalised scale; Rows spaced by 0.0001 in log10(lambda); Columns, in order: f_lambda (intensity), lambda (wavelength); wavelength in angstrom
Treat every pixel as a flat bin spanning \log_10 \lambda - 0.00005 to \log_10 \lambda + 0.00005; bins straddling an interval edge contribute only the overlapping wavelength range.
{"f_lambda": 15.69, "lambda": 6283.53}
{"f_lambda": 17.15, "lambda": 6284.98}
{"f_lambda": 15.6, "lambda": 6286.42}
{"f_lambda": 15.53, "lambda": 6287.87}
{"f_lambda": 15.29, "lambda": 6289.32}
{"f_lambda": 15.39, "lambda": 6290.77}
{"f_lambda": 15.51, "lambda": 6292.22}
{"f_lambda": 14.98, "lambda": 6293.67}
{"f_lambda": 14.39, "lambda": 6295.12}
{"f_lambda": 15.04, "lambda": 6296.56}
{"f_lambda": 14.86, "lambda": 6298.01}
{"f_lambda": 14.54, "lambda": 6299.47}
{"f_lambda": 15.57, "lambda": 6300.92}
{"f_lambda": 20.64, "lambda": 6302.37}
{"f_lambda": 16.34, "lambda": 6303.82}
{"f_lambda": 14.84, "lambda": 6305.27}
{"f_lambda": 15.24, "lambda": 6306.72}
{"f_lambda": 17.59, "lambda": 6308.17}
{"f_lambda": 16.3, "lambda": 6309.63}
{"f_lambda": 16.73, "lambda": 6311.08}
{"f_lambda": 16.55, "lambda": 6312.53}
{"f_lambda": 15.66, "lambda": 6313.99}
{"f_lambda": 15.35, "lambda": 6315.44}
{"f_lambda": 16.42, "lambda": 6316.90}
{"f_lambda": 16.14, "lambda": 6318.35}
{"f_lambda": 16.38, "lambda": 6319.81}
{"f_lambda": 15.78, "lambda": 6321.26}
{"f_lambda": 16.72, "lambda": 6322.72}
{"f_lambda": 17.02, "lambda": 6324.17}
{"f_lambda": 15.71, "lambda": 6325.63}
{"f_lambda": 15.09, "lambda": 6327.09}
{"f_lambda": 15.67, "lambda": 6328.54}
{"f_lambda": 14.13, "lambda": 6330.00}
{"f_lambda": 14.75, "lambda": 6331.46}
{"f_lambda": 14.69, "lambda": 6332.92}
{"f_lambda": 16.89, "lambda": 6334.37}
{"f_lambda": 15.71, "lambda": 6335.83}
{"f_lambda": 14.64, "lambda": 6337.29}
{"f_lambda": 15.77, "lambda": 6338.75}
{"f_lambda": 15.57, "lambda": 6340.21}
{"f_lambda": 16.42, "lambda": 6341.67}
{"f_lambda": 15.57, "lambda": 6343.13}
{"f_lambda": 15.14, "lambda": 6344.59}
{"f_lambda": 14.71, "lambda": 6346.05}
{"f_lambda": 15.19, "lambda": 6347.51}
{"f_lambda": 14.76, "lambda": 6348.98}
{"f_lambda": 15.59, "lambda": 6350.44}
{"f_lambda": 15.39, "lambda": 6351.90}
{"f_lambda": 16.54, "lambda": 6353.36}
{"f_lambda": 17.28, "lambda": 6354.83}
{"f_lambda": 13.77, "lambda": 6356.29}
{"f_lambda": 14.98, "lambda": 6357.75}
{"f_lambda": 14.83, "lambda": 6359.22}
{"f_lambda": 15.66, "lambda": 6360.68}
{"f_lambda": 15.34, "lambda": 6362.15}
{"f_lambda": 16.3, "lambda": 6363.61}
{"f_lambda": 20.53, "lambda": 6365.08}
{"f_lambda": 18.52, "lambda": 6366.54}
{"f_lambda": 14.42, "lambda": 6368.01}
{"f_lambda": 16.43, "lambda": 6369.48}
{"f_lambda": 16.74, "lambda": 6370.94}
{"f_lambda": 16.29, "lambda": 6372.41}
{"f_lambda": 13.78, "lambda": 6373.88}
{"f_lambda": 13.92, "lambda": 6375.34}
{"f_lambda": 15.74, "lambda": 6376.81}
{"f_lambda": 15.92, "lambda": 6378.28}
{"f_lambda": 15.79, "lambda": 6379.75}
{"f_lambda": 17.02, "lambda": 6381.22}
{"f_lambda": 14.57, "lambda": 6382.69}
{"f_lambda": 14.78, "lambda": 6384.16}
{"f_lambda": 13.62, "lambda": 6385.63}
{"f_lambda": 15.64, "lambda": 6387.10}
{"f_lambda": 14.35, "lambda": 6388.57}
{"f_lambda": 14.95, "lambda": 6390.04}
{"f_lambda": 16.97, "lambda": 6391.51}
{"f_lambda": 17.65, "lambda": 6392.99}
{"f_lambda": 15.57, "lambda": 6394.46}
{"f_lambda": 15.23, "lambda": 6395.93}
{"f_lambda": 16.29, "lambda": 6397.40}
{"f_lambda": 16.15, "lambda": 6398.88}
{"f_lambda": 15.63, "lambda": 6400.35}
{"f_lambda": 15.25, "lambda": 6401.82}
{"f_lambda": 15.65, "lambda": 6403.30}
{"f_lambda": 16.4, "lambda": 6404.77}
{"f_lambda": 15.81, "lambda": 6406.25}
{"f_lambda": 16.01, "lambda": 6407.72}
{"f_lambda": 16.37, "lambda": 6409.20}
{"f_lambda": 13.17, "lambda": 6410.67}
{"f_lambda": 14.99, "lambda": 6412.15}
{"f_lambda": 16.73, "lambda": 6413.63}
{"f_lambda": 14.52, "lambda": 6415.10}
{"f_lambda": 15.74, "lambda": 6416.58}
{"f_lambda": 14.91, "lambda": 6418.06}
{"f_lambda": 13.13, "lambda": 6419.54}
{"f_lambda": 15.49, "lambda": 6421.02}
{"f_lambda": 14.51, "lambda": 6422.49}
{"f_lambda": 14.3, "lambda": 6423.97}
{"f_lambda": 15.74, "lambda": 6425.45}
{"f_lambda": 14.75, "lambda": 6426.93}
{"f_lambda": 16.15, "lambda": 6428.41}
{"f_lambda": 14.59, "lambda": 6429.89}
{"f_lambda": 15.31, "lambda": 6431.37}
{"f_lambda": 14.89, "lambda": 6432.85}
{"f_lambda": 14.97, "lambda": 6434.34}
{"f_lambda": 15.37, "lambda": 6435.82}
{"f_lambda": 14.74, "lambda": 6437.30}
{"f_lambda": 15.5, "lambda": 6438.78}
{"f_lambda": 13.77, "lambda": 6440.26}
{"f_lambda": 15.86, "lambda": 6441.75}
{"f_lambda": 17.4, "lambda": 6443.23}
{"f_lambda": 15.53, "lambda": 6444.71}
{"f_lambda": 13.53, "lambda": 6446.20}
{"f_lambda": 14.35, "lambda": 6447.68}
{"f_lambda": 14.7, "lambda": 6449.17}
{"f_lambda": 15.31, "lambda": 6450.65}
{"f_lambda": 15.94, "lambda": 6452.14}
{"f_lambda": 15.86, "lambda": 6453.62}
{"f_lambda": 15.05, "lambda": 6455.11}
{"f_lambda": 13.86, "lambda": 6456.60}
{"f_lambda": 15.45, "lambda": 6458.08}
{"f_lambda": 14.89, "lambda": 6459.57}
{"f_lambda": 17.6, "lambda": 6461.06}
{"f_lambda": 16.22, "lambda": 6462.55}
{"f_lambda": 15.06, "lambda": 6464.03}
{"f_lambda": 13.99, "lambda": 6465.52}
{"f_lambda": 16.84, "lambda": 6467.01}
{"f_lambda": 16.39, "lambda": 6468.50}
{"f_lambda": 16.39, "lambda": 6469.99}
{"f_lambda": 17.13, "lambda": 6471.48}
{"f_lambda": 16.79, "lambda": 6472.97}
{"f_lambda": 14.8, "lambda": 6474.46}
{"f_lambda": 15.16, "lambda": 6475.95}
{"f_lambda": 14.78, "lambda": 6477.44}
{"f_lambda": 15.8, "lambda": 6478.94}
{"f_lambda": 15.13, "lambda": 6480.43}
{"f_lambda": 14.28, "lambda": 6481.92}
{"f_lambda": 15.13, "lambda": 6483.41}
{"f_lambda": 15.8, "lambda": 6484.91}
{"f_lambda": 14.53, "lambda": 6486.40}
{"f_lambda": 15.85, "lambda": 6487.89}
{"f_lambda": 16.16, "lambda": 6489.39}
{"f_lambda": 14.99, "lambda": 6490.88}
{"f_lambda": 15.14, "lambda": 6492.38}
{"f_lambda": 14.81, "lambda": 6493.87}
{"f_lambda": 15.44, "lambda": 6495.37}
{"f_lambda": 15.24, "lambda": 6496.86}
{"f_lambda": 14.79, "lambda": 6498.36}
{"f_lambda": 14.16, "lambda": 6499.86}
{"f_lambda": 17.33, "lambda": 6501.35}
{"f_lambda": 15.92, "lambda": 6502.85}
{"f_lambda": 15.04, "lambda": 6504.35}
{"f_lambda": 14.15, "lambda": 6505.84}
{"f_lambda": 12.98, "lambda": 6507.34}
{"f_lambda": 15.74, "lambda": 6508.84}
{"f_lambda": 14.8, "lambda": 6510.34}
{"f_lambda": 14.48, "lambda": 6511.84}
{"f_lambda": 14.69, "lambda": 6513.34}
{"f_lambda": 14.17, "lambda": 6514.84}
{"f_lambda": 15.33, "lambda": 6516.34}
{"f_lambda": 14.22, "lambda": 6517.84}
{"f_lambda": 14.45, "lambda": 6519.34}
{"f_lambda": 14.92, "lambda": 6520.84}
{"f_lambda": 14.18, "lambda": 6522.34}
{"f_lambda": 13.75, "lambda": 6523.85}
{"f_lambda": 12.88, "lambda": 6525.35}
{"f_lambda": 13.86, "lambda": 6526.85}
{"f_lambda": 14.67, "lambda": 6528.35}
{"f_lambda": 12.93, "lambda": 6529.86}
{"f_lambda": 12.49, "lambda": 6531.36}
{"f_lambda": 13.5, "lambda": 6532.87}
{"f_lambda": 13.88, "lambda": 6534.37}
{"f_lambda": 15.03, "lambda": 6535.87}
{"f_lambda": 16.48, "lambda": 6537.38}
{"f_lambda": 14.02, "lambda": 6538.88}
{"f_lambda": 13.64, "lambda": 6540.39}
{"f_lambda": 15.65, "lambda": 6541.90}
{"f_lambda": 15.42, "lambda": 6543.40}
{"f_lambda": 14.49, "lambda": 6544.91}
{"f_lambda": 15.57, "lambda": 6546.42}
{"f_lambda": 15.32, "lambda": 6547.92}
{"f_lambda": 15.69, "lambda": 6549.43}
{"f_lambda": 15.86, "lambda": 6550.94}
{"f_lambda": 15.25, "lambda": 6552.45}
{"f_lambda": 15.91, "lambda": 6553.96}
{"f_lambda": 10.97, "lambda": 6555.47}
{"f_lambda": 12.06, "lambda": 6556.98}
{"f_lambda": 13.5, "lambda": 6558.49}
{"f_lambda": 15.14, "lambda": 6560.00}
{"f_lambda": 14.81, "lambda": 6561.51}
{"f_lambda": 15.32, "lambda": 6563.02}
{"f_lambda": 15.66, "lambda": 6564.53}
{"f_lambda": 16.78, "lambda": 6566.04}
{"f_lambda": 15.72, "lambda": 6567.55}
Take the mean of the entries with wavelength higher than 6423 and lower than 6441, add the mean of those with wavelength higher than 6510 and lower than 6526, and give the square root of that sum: 5.42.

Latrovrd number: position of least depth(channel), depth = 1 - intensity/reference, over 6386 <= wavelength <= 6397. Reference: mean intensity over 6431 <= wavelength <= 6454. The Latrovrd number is 6392.99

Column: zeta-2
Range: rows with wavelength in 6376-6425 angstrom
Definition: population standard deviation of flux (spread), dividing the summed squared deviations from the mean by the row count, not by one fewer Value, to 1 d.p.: 1.0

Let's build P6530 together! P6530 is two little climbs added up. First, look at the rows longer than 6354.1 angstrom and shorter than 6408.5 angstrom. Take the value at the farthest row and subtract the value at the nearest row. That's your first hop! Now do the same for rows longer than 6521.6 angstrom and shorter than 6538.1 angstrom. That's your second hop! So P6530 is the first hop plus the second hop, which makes 1.0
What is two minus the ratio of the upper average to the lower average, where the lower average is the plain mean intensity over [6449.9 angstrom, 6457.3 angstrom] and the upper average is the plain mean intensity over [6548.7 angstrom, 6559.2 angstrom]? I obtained 1.07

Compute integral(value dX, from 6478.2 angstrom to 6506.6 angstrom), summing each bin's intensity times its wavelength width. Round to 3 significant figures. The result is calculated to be 433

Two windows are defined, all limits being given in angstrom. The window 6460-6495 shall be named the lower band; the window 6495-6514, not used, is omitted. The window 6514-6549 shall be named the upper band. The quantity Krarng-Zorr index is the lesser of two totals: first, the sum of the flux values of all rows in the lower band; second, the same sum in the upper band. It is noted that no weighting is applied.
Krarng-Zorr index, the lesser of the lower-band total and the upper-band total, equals 331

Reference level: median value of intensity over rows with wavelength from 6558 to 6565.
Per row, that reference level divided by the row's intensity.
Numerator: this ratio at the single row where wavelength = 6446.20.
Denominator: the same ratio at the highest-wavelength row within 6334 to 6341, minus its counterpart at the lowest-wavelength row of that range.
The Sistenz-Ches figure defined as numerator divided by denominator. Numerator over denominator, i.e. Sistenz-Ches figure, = 15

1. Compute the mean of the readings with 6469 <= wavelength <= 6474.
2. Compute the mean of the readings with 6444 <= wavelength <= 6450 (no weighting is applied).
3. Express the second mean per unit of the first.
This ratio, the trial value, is 0.87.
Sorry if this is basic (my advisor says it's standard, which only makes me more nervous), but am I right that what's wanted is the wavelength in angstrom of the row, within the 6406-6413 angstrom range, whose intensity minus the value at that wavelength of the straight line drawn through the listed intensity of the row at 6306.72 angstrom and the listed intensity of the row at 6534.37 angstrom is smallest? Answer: 6410.67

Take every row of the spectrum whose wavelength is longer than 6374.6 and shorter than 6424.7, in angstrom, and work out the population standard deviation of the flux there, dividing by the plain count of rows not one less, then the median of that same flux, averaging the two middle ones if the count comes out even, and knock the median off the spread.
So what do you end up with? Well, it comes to -14.5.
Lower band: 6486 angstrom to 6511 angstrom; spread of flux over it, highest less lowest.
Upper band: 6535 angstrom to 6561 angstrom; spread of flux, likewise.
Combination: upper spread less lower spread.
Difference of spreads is 1.2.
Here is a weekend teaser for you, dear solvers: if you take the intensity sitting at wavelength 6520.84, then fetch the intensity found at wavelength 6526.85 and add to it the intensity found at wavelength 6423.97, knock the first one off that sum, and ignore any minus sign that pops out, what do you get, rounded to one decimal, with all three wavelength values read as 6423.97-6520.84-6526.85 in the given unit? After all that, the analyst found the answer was 13.2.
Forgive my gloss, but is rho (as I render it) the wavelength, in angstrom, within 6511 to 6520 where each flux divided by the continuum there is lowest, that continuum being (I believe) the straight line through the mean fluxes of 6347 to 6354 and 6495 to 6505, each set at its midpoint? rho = 6514.84 angstrom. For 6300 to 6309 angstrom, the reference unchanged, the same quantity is 6305.27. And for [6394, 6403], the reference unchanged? 6395.93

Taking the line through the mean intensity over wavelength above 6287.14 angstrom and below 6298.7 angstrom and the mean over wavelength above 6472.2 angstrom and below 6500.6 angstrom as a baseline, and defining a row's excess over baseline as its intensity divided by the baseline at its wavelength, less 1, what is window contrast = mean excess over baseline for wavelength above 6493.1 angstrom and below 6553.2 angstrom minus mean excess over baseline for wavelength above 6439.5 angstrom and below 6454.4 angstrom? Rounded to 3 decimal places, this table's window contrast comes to -0.038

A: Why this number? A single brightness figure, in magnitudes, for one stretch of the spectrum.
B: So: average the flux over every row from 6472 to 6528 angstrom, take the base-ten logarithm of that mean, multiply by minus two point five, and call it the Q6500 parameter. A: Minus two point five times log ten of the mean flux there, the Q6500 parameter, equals -2.93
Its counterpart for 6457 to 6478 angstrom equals -3.00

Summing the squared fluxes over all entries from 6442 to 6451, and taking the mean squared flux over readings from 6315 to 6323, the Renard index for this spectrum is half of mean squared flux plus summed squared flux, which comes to 822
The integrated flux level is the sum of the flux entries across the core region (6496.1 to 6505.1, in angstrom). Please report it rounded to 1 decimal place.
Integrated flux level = 92.5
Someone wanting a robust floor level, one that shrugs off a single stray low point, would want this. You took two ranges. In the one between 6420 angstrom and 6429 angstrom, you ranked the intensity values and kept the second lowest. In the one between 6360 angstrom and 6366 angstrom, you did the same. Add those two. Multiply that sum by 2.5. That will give 75.4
